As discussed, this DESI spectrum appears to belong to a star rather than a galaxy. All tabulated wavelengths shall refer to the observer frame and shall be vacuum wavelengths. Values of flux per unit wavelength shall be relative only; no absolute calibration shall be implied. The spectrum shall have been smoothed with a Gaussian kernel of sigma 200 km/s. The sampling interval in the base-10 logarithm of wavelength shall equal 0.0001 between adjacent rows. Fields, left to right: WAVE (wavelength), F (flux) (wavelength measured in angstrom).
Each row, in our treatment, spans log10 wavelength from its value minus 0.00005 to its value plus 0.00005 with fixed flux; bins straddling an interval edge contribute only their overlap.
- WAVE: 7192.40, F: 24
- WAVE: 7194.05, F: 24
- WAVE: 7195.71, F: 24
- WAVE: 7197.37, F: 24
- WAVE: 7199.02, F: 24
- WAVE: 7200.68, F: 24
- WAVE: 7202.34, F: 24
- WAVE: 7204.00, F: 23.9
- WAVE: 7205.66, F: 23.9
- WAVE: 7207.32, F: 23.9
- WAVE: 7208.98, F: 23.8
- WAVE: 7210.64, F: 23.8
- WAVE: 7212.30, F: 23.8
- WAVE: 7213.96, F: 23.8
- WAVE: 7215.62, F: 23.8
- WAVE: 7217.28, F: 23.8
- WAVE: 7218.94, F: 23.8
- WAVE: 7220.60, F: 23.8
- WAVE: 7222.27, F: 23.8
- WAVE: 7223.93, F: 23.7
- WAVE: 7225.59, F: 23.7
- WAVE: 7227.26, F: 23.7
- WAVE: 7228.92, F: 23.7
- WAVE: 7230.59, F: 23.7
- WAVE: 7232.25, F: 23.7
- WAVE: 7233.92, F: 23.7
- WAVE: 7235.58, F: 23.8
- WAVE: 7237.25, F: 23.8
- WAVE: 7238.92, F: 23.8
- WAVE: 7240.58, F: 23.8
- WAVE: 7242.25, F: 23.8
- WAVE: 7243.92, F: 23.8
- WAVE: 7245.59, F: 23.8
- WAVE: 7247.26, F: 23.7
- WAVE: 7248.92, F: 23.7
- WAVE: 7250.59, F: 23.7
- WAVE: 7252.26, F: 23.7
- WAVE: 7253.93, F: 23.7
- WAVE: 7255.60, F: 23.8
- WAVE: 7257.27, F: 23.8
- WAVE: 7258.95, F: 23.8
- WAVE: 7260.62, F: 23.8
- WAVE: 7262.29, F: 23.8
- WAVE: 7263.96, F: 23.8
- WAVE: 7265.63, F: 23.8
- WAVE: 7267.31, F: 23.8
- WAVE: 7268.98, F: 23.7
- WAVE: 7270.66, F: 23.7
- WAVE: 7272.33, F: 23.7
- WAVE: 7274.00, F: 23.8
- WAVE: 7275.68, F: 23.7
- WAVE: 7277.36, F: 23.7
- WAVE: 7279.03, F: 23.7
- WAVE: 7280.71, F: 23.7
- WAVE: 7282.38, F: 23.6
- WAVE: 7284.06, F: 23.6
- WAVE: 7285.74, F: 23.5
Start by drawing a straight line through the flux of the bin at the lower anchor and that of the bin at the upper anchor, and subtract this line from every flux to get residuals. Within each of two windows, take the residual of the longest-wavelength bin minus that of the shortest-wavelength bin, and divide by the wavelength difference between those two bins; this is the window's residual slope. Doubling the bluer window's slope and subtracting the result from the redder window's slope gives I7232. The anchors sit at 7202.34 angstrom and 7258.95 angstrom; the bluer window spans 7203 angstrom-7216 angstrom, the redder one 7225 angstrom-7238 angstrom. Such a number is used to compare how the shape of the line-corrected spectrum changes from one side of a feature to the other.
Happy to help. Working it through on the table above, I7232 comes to 0.022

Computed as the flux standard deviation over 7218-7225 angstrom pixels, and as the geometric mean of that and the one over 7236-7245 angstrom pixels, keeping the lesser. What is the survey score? 0.000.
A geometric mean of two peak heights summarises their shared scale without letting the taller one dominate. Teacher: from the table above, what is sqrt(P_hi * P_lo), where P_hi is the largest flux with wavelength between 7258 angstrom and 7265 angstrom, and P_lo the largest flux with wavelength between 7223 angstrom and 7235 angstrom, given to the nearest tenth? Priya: 23.7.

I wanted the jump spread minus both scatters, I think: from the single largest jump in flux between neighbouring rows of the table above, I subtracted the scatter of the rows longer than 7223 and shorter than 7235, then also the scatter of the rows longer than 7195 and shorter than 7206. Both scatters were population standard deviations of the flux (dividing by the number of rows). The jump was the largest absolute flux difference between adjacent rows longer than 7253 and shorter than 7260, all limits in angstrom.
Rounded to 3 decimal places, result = 0.055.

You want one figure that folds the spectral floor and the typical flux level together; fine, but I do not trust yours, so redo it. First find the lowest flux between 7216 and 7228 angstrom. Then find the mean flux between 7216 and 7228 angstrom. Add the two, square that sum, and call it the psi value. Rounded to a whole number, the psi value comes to 2252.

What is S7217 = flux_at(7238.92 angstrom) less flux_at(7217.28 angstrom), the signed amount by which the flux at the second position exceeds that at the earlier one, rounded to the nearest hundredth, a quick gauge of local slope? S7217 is 0.00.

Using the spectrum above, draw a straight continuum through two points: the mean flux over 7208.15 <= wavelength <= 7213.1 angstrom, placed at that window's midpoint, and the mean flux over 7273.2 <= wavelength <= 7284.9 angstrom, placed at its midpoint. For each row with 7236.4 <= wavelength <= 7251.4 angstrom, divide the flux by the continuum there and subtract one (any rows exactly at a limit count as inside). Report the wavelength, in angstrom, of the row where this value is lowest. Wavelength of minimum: 7247.26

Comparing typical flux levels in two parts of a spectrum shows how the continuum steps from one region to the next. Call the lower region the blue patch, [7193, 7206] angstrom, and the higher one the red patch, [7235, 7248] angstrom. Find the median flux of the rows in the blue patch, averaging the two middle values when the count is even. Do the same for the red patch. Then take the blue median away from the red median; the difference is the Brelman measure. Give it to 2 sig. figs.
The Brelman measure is -0.20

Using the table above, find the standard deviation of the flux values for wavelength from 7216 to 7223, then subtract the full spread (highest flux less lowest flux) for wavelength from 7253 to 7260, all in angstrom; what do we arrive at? -0.100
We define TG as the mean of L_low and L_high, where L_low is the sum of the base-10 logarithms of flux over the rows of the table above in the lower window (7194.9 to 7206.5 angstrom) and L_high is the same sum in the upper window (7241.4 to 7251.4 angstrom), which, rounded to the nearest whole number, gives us 9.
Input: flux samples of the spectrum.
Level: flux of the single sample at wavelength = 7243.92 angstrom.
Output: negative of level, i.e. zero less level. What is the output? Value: -23.80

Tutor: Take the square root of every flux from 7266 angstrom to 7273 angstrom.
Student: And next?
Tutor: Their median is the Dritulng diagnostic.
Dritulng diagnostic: 4.87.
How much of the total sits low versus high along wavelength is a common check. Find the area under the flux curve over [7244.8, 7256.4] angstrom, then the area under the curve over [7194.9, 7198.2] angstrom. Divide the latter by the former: 0.3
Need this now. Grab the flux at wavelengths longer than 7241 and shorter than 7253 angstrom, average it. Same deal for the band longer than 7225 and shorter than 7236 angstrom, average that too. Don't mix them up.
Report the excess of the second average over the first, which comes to -0.03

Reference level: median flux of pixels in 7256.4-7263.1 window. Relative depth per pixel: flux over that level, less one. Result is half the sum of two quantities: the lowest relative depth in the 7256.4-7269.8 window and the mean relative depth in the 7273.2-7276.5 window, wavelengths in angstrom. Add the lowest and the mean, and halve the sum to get -0.0032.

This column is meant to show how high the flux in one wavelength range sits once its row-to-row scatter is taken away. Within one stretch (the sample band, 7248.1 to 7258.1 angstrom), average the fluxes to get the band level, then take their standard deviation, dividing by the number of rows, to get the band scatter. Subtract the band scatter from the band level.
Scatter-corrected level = 23.7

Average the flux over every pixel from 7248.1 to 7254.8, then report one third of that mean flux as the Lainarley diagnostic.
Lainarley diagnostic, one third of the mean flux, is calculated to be 7.90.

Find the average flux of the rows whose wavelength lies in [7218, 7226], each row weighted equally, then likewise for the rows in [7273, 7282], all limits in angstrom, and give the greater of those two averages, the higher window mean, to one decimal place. 23.8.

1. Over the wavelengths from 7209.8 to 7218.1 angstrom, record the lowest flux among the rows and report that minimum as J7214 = 23.8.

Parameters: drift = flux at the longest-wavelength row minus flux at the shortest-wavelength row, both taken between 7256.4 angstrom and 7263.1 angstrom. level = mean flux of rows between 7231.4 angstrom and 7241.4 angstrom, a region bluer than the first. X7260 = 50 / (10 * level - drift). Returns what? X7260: 0.210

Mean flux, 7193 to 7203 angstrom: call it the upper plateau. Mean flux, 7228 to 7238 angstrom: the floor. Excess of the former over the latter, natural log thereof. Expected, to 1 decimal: -1.3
